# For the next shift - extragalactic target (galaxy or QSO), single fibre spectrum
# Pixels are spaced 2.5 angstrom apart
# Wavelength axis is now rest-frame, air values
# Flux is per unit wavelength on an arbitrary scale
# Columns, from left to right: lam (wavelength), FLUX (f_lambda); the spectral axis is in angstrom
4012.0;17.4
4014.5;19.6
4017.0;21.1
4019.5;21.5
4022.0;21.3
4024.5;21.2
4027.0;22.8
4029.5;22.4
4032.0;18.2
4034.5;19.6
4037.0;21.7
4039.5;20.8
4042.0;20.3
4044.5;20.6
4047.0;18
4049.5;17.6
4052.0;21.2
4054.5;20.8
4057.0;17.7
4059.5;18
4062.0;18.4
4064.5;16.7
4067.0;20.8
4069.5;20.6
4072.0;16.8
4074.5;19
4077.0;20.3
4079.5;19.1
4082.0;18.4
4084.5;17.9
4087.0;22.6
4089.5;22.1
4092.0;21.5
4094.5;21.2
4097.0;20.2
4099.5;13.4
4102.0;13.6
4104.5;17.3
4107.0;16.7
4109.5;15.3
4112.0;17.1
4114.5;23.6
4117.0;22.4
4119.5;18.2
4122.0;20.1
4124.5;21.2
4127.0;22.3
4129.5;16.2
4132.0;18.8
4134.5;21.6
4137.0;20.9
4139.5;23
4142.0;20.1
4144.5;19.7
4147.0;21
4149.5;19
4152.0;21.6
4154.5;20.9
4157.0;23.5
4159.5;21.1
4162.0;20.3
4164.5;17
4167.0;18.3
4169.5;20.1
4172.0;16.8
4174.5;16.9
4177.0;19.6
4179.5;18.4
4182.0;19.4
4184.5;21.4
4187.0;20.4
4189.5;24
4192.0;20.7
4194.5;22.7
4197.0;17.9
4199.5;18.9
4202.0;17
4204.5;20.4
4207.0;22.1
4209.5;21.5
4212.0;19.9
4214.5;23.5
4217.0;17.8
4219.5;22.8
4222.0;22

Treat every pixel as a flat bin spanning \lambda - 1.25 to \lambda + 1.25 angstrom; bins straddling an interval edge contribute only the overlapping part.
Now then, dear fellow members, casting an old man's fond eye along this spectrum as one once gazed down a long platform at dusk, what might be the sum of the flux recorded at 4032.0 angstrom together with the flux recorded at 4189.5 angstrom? 42.2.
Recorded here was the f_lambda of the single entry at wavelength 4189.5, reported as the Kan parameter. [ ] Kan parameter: 24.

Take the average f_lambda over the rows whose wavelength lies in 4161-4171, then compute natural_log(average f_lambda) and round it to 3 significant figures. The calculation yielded 2.94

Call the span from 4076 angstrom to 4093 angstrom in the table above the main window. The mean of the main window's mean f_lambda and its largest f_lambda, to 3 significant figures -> 21.4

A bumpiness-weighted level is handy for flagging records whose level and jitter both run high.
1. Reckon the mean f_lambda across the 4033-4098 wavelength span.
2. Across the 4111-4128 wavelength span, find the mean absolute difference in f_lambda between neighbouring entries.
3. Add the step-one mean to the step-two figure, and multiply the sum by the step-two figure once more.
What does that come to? 60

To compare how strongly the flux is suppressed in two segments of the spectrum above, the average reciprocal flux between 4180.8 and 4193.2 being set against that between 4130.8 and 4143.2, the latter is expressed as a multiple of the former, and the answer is 1.01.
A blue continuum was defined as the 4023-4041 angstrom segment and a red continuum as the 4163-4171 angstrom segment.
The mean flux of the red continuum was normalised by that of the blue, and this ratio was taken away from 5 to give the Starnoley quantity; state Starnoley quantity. 4.12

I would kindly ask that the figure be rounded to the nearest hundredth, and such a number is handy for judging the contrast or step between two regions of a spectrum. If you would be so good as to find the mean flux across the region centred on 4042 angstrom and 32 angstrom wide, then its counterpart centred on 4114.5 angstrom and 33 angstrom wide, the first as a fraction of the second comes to 1.10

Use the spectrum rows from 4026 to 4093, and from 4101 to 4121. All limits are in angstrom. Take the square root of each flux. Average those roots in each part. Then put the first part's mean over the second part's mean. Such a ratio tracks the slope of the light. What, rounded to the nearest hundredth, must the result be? 1.05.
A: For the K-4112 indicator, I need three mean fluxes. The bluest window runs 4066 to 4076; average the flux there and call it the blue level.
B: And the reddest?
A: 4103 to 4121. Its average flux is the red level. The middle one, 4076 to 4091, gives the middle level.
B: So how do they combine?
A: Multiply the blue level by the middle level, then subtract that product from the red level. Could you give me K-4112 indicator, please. -369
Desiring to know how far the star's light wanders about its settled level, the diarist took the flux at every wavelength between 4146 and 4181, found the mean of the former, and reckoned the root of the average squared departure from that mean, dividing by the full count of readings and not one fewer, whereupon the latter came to 1.91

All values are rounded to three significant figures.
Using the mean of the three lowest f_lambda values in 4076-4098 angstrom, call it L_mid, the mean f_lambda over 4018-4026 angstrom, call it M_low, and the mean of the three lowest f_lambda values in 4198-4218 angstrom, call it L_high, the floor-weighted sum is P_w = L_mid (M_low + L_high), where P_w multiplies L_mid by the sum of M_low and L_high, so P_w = 725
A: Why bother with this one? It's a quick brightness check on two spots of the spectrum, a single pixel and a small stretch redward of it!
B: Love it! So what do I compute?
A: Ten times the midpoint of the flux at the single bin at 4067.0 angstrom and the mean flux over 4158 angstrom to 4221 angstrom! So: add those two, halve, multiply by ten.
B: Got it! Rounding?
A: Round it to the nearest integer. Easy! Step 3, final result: 204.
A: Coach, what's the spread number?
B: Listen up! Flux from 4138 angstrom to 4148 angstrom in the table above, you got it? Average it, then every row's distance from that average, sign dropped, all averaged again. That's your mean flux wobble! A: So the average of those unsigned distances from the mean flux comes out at 1.05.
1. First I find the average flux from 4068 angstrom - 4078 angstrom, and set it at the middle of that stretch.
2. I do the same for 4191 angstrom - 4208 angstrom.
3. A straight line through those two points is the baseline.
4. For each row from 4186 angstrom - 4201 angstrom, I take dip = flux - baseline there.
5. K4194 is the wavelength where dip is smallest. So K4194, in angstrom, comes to 4197.0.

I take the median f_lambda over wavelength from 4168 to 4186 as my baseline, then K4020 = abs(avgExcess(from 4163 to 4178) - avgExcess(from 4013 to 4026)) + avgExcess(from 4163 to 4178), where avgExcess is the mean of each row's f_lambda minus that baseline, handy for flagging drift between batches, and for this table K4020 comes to 1.5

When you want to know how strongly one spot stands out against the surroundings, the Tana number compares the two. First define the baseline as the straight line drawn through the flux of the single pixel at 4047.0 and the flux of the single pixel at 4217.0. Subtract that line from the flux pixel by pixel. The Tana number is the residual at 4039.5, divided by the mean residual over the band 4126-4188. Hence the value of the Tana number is 1.4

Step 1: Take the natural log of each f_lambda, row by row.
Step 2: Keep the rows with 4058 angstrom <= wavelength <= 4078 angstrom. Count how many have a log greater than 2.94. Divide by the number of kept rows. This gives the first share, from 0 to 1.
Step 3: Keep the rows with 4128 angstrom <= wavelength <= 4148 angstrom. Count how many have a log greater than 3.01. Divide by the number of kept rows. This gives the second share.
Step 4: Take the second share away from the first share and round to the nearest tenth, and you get 0.0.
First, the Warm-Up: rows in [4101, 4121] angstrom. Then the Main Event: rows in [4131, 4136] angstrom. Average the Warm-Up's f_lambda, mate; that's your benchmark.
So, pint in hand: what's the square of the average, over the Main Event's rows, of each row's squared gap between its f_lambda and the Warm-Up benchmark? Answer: 45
